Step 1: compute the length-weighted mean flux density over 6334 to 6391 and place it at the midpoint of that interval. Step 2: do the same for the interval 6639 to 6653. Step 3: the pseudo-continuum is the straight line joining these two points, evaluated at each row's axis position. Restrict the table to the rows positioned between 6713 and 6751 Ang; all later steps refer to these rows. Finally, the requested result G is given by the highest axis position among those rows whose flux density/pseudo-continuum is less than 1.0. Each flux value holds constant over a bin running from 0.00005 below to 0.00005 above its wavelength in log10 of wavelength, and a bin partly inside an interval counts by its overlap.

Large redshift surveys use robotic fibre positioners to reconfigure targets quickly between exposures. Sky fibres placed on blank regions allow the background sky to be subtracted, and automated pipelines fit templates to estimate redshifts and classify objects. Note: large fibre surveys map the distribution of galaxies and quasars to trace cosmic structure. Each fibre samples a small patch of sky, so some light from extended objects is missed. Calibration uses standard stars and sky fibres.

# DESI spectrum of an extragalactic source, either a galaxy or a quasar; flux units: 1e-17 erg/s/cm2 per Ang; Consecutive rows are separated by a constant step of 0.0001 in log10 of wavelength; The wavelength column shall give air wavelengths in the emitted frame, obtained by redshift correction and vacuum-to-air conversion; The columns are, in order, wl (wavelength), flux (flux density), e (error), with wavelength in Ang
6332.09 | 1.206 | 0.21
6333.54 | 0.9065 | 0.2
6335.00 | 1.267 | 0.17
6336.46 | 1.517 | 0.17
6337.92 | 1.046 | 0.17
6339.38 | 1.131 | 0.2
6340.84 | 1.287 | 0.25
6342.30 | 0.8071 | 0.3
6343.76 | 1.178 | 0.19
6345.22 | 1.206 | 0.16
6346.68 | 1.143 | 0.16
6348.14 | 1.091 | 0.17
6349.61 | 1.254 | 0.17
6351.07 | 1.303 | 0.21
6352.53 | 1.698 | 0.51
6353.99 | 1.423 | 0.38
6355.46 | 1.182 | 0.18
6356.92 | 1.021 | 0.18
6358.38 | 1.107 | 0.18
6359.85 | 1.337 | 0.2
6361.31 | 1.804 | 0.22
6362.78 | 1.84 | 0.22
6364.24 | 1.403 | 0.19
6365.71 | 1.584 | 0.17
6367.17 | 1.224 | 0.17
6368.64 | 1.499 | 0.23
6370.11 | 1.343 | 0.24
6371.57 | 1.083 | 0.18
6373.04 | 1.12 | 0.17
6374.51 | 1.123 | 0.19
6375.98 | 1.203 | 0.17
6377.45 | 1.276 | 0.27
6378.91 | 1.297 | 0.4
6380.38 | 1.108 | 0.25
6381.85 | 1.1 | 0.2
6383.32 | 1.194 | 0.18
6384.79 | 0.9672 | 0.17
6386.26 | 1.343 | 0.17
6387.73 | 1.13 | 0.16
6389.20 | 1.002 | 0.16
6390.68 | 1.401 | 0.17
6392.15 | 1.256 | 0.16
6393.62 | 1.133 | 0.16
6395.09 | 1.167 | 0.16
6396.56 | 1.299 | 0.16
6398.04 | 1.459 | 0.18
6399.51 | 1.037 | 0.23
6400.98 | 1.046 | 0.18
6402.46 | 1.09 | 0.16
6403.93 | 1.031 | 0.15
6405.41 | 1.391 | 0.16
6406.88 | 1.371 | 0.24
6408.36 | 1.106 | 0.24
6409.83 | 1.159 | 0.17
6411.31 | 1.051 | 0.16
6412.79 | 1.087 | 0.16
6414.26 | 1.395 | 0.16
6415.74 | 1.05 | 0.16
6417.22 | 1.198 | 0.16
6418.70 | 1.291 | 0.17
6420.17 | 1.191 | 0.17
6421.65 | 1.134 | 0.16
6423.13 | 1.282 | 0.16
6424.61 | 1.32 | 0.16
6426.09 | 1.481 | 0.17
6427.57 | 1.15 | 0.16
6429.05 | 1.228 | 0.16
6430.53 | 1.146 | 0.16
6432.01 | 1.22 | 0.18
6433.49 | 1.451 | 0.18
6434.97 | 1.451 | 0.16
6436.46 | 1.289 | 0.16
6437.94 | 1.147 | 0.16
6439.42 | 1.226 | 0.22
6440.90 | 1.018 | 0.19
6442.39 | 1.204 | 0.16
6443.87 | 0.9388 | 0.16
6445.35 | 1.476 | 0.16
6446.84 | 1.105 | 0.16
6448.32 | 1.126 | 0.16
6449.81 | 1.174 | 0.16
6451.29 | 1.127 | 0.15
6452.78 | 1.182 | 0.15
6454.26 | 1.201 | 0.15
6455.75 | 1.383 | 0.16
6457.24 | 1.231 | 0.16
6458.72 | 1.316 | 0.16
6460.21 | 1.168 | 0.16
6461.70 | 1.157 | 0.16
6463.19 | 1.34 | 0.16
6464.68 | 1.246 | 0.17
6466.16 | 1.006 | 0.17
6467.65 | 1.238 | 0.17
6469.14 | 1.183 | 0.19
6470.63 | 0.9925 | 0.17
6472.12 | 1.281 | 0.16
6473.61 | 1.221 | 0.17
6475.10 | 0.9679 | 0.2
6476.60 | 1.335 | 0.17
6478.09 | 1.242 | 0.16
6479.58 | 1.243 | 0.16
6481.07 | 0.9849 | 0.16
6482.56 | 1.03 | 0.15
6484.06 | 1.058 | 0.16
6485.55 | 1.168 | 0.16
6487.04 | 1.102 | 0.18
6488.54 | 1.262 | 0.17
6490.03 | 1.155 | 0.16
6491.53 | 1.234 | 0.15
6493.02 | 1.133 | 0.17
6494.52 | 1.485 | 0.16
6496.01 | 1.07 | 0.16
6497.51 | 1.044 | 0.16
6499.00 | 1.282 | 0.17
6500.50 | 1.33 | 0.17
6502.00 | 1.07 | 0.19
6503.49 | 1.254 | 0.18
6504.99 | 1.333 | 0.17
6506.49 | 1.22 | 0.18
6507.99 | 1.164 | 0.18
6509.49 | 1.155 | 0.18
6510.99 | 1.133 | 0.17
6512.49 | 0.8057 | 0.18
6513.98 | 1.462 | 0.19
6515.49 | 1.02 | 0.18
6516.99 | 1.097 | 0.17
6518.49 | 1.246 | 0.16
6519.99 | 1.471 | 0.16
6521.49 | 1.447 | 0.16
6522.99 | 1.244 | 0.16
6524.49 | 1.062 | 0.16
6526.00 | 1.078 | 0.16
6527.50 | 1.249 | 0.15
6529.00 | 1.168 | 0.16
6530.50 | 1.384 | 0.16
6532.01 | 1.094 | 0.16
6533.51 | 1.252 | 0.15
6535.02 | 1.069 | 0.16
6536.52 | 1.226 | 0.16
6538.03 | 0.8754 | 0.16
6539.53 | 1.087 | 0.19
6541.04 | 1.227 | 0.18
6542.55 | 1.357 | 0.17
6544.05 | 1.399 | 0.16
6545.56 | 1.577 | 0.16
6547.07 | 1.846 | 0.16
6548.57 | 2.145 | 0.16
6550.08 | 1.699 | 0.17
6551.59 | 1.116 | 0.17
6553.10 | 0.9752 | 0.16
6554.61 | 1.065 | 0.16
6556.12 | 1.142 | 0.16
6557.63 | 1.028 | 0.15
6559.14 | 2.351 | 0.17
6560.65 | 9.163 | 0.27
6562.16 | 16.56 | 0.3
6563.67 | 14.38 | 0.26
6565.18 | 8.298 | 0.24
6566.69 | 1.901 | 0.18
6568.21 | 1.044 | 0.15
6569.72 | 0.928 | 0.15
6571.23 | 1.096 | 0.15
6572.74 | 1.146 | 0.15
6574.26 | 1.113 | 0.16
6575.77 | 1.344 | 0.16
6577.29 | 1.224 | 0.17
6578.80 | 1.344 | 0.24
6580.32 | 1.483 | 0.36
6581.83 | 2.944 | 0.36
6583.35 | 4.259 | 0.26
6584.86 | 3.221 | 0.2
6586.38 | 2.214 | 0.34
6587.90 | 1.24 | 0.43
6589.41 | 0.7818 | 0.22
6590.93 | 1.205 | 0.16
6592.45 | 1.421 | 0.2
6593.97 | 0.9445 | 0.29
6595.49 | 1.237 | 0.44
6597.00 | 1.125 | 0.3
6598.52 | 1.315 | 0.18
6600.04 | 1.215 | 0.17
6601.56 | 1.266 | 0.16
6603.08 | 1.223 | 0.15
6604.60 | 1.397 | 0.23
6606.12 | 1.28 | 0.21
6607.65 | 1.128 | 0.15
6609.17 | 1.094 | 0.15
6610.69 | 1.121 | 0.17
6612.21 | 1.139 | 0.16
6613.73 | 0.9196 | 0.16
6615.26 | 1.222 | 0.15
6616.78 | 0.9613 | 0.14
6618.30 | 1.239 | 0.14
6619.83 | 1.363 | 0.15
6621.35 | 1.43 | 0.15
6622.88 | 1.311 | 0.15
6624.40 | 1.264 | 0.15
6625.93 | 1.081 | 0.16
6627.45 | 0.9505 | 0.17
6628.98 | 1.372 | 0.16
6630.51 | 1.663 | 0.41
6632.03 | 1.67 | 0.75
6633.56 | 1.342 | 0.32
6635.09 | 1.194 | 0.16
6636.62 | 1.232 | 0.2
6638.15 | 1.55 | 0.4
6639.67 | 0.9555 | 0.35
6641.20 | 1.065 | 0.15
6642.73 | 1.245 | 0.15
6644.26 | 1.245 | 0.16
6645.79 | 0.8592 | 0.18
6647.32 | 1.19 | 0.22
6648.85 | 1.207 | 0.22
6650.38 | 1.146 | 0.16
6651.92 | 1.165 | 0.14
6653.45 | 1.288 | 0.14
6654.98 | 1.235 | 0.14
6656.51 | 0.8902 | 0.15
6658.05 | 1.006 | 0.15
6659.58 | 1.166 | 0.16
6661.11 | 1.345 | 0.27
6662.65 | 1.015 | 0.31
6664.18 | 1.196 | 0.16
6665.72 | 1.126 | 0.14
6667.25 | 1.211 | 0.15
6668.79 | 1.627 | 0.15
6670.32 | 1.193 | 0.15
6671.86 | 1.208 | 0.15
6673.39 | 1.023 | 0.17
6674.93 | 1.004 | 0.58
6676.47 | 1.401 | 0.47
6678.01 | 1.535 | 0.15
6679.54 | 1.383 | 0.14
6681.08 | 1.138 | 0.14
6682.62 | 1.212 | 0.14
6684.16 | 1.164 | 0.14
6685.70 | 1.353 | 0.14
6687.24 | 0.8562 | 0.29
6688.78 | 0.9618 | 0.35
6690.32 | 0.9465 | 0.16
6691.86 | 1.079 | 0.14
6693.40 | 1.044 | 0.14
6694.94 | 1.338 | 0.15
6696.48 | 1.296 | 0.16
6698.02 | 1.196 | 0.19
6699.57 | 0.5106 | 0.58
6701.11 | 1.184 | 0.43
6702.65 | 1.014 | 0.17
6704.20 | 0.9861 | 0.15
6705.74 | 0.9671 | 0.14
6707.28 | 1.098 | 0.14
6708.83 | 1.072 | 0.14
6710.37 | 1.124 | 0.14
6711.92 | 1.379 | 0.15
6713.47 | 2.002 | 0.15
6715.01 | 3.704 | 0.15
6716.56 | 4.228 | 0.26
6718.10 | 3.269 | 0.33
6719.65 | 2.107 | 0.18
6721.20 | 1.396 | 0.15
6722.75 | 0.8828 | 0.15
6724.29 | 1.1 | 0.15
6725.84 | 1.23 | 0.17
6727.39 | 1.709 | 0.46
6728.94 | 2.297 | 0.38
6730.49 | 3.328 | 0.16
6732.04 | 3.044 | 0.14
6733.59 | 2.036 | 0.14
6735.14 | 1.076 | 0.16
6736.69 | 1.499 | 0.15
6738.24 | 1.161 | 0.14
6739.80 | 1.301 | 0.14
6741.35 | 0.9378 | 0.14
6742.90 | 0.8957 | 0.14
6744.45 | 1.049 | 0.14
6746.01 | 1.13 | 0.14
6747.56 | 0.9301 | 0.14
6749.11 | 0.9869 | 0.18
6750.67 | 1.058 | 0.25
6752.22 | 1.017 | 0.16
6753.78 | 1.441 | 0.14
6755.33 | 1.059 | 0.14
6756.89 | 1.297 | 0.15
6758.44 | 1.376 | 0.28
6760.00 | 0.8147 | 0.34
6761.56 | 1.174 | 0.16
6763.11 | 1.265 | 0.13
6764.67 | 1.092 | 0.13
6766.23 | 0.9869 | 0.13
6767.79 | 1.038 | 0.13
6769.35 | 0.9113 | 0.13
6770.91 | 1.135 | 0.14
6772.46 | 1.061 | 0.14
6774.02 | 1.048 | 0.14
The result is 6750.67 Ang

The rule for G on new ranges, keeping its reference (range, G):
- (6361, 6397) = 6395.09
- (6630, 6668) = 6662.65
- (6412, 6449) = 6448.32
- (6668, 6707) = 6705.74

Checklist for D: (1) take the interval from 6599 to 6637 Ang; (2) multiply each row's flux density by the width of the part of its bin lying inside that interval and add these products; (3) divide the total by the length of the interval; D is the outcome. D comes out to 1.24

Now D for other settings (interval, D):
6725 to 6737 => 2.04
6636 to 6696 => 1.18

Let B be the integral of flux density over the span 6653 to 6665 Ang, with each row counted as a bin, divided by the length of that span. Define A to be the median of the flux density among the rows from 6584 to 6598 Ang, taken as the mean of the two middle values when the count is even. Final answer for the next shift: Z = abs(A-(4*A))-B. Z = 2.57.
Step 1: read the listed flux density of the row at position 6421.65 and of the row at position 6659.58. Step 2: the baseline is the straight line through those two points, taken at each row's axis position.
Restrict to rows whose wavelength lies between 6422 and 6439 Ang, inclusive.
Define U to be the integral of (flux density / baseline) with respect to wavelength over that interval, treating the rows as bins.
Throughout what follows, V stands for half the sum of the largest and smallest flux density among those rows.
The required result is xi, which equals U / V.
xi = 14.6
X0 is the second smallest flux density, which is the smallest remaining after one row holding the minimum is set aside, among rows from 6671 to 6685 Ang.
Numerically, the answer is 1.023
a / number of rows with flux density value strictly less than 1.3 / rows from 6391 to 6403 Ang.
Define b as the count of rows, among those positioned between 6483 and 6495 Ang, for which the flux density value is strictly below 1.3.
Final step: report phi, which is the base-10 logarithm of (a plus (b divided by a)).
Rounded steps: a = 7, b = 7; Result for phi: 0.90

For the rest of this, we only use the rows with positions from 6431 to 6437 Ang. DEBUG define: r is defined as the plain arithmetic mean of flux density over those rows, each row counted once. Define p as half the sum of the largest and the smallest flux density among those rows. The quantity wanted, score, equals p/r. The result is 0.99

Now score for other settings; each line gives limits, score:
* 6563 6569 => 1.20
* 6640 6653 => 0.92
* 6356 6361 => 1.02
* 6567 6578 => 1.01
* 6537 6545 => 0.96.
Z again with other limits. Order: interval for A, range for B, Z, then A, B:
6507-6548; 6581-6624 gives 2.21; 1.23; 1.47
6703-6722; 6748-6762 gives 3.03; 1.39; 1.13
